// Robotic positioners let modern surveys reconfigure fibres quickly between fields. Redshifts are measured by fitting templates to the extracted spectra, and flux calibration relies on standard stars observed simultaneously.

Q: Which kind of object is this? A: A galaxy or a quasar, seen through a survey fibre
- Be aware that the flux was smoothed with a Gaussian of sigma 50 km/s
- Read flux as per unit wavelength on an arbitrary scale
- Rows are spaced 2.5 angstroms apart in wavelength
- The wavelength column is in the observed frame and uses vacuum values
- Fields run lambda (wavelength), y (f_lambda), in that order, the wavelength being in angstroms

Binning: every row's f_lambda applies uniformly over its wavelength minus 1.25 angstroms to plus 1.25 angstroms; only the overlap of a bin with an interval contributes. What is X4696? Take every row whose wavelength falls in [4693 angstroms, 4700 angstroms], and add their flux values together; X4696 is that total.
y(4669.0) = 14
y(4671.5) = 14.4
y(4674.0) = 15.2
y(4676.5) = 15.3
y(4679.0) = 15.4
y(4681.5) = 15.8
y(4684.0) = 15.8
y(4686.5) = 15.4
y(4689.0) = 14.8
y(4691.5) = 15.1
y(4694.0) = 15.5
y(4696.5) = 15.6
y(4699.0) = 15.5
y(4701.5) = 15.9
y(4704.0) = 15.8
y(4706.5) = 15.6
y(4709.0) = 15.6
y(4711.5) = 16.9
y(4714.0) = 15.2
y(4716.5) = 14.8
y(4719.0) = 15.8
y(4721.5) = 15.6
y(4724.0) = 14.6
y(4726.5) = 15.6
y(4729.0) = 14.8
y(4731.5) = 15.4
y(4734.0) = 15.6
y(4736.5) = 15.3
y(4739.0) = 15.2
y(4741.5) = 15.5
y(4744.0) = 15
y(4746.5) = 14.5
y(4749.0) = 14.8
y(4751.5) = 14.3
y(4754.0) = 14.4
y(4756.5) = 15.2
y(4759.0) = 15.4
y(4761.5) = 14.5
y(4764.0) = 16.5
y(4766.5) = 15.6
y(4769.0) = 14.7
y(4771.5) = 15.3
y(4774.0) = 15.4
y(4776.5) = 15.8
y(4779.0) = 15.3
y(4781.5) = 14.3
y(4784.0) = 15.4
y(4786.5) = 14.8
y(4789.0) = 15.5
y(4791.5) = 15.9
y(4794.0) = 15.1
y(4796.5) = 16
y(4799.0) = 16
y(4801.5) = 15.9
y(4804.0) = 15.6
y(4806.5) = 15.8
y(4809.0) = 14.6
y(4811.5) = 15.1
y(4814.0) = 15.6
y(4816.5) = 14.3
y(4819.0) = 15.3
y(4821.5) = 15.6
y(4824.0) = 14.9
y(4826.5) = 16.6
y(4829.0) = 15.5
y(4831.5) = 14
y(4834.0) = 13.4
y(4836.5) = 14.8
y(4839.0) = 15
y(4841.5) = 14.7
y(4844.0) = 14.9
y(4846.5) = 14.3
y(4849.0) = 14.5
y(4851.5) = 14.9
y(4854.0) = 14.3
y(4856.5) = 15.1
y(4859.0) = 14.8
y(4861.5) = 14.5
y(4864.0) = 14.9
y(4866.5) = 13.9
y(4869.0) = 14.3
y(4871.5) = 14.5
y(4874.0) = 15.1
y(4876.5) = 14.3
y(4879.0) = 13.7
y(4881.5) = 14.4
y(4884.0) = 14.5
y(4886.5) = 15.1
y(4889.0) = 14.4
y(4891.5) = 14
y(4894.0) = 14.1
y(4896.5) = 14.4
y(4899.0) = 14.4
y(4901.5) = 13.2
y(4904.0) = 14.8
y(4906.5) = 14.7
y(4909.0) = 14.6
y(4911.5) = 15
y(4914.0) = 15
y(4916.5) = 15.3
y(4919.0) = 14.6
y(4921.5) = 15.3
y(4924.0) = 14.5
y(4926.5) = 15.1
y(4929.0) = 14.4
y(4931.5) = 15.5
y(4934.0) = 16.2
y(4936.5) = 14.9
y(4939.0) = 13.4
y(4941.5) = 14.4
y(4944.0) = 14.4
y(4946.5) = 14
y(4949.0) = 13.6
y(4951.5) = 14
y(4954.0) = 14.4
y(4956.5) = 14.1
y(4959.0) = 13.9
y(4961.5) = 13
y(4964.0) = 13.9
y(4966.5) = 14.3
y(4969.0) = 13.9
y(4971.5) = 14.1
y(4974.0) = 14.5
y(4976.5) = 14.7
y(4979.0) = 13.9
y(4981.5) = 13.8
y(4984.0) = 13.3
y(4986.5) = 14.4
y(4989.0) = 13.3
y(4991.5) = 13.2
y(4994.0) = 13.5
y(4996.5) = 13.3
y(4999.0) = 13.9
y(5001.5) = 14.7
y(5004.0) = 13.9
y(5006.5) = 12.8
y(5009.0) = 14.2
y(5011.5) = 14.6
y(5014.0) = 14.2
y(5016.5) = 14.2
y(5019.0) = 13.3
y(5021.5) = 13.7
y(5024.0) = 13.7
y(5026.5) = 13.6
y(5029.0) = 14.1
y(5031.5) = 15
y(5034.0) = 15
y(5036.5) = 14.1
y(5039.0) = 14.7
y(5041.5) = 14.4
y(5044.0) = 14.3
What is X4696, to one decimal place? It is 46.6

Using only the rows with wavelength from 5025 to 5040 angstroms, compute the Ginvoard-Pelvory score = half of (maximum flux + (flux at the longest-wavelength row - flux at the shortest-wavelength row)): 8.05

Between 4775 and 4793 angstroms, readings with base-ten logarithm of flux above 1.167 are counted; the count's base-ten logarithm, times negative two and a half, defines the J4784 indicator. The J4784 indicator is -1.9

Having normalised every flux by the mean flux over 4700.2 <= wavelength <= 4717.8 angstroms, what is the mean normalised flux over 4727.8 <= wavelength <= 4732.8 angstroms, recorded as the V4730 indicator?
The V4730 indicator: 0.96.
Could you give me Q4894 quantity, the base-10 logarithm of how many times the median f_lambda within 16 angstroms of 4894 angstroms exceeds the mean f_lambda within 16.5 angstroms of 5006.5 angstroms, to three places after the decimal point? 0.018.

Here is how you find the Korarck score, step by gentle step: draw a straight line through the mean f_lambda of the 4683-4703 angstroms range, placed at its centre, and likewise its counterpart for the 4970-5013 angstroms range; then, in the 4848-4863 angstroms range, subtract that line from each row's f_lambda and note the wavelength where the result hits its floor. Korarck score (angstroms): 4854.0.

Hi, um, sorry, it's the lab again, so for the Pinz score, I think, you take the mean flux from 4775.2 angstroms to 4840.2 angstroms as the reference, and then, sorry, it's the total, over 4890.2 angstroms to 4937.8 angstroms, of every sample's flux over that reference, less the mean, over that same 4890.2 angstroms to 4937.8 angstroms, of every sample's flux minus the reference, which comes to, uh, 18.9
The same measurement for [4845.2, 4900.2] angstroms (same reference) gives 21.7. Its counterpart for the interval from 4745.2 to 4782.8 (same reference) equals 15.0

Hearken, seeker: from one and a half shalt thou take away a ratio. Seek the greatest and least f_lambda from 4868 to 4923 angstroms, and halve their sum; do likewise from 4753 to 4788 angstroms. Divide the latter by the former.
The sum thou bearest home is 0.419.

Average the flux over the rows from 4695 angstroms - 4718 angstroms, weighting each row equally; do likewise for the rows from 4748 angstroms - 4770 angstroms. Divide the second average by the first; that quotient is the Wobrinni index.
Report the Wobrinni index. 0.96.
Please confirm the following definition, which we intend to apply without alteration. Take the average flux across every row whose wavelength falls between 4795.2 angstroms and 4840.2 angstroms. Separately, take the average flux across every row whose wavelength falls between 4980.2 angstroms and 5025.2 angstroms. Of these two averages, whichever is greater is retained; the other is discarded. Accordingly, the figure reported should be 15.2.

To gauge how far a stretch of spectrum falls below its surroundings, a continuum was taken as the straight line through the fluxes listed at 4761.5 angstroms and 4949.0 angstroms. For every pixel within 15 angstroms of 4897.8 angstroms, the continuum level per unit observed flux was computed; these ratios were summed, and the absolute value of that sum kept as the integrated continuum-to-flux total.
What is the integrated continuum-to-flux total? 11.53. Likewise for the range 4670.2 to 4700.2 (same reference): 11.65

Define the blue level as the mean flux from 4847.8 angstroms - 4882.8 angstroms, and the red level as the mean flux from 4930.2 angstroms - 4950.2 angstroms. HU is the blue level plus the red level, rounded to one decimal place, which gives 29.1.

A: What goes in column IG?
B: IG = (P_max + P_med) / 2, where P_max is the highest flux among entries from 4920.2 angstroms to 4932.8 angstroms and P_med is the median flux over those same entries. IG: 15.3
